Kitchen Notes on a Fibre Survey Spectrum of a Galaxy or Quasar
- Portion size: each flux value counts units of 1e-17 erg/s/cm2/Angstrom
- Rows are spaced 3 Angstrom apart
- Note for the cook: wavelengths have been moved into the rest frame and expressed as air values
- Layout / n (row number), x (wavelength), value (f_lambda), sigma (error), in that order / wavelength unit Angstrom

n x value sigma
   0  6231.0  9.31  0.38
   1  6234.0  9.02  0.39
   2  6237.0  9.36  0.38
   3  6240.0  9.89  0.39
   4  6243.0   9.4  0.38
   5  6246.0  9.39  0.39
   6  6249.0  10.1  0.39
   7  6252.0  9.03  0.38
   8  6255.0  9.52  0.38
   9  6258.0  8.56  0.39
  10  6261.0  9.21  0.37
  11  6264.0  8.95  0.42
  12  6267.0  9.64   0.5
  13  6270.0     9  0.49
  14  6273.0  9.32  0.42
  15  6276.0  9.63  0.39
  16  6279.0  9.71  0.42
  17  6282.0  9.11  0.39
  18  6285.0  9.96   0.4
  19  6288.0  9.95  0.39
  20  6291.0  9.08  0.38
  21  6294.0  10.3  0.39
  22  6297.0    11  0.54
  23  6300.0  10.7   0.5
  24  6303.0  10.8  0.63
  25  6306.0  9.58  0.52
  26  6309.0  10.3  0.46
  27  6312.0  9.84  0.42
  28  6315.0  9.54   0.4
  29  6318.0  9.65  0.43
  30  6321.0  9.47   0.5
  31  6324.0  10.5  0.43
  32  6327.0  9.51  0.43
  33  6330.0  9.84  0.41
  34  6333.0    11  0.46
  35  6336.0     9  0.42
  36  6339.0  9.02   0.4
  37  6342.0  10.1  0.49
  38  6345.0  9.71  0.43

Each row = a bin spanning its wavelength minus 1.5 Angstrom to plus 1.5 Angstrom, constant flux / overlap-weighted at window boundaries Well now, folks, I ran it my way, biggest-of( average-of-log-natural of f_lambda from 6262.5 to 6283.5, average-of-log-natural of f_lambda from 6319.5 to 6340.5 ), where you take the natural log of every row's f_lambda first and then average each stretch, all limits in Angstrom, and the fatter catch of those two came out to 2.276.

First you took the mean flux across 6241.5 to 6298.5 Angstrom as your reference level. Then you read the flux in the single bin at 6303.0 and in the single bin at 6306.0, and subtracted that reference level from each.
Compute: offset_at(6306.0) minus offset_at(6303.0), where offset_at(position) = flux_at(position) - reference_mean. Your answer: -1.2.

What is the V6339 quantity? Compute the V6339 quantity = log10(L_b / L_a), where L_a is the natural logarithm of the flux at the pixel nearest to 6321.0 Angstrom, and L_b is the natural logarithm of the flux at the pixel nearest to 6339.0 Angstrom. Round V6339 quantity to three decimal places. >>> -0.010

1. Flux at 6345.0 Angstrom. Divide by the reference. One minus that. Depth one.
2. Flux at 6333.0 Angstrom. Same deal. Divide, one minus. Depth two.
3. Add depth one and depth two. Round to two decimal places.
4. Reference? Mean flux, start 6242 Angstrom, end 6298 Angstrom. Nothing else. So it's -0.18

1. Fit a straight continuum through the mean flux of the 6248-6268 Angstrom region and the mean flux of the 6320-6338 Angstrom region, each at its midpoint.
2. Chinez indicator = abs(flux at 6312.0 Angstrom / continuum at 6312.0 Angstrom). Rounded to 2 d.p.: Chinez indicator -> 1.01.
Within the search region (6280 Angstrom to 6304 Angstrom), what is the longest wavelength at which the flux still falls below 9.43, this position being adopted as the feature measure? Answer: 6291.0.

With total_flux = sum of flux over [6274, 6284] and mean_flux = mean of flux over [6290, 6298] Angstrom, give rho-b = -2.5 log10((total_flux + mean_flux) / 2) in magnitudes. -3.21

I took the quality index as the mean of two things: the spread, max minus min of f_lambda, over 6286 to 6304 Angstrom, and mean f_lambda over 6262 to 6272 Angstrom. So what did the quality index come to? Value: 5.56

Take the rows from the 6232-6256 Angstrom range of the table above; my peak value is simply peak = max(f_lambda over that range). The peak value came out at 10.1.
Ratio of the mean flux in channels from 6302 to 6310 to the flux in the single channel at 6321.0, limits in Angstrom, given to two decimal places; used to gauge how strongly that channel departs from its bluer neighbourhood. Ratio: 1.08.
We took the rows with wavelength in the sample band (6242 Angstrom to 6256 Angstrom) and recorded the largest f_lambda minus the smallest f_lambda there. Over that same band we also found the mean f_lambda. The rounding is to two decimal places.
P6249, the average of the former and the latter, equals 5.28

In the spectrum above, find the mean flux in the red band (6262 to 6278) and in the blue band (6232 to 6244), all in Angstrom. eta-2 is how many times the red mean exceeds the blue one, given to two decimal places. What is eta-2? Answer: 0.99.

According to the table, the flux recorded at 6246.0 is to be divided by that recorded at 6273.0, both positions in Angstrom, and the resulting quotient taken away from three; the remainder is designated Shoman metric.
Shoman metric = 1.99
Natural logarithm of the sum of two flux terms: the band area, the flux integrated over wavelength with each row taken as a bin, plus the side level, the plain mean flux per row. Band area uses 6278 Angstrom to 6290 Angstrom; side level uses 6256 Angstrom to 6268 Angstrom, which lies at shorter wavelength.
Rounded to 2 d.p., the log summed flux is 4.83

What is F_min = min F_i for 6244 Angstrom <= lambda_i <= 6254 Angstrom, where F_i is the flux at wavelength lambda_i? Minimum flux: 9.03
